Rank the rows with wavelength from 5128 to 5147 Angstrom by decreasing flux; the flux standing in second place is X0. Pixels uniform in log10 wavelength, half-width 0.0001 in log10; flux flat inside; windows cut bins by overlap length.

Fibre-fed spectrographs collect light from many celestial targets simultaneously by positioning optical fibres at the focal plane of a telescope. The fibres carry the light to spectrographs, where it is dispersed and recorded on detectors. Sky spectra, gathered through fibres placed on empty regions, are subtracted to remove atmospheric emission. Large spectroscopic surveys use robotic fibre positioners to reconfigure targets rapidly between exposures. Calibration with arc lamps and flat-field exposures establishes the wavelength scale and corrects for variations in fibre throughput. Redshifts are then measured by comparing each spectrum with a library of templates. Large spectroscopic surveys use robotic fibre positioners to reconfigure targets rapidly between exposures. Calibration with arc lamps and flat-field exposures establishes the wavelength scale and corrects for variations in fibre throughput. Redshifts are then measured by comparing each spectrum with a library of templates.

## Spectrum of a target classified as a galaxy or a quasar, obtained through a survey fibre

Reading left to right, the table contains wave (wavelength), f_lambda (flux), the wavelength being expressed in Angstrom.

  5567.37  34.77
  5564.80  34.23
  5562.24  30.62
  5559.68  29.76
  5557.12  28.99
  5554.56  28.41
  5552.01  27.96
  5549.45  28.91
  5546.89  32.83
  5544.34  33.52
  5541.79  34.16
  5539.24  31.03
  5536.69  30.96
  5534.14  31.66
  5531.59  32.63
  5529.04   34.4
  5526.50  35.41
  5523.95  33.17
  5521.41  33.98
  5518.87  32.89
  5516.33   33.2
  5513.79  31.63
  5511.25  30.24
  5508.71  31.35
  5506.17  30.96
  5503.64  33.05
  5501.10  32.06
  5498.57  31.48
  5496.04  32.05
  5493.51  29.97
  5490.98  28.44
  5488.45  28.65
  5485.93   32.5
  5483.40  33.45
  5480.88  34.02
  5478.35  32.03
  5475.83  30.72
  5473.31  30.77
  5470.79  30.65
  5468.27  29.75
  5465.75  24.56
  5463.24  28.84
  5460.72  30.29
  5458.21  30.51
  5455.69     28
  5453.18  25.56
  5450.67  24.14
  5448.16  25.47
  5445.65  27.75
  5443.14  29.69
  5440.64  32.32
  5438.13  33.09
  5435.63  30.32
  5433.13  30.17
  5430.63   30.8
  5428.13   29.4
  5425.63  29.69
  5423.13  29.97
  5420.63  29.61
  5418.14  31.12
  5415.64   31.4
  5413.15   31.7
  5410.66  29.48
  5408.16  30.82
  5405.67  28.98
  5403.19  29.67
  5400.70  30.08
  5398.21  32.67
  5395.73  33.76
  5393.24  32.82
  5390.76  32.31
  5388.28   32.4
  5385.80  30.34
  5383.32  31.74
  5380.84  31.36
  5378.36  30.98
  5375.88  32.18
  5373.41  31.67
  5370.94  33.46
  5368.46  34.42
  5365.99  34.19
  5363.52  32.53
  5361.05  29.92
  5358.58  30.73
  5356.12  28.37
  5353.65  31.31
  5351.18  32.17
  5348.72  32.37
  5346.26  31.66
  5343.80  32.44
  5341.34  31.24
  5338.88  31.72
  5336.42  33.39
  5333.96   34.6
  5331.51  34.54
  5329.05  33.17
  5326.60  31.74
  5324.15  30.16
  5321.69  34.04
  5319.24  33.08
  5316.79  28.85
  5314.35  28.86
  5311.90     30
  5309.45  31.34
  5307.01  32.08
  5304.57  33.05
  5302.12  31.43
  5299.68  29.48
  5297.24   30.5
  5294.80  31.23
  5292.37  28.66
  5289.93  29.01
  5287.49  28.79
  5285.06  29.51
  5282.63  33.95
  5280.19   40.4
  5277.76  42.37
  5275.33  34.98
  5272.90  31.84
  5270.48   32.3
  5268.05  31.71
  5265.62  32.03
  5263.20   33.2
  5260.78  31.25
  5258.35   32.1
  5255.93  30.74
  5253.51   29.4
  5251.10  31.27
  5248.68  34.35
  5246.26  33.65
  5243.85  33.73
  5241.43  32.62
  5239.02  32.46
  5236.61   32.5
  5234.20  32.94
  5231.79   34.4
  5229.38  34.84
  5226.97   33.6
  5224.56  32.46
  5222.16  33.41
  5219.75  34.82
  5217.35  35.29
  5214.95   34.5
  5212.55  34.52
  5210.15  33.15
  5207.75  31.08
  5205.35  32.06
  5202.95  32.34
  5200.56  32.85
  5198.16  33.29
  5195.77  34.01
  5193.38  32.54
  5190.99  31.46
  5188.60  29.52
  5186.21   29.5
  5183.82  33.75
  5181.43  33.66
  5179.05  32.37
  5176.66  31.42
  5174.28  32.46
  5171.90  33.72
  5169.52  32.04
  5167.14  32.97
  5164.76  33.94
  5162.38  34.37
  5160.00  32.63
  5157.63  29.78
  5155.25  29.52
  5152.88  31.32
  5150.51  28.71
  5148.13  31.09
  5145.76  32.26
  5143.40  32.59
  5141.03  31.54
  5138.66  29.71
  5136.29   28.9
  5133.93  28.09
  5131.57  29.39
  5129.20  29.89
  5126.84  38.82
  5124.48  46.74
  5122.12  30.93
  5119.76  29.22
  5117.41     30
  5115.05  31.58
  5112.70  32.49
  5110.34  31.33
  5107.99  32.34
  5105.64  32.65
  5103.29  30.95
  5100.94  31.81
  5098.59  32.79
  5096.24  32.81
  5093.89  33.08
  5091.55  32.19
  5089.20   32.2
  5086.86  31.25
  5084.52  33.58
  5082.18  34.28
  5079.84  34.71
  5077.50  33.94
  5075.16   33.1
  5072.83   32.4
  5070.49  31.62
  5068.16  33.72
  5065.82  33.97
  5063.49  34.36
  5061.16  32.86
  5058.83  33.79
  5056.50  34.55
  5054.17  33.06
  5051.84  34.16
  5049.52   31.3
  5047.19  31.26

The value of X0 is 32.26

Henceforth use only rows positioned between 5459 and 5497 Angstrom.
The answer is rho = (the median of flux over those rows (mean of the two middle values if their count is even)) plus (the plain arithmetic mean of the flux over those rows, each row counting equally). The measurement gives 61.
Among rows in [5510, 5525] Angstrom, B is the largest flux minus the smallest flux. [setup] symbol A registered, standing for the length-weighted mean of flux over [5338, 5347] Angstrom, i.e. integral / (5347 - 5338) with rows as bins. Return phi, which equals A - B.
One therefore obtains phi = 28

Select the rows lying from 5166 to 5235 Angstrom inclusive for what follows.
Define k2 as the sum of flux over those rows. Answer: 955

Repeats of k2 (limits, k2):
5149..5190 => 542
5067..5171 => 1419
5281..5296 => 181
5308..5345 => 479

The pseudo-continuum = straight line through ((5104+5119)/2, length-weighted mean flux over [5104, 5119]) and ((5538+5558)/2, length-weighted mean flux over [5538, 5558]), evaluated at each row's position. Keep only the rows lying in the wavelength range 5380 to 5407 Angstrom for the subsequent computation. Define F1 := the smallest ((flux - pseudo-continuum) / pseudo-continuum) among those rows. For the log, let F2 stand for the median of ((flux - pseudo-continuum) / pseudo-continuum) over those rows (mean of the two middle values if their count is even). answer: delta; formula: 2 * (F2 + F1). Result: -0.09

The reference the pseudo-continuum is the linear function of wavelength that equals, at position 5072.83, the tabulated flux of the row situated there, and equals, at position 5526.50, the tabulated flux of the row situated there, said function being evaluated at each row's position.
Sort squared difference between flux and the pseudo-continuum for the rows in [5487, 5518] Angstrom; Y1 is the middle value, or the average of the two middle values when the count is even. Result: 15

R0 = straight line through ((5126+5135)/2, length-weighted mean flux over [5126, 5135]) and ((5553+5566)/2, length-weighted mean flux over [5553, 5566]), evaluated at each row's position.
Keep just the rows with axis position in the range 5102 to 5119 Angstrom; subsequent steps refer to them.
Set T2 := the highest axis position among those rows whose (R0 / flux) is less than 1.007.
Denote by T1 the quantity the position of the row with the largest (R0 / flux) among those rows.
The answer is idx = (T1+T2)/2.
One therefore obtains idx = 5116.2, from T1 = 5117.41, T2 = 5115.05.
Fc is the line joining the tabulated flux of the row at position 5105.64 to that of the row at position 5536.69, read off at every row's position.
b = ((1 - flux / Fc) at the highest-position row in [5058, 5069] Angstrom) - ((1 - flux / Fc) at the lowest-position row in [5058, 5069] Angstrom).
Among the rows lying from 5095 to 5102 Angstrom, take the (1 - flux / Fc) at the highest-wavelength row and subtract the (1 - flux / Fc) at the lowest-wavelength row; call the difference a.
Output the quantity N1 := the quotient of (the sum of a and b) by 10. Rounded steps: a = 0.030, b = 0.001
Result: 0.0031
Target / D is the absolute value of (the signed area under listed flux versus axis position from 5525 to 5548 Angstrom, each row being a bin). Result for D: 758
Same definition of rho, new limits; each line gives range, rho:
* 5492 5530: 64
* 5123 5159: 62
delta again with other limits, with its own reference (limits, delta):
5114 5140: -0.33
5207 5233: 0.17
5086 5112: -0.01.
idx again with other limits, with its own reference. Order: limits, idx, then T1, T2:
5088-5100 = 5095.1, 5091.55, 5098.59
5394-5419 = 5411.9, 5405.67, 5418.14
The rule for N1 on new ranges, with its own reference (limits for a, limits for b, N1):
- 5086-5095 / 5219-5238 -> 0.0013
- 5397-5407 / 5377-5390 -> 0.0070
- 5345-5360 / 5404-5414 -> -0.0060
